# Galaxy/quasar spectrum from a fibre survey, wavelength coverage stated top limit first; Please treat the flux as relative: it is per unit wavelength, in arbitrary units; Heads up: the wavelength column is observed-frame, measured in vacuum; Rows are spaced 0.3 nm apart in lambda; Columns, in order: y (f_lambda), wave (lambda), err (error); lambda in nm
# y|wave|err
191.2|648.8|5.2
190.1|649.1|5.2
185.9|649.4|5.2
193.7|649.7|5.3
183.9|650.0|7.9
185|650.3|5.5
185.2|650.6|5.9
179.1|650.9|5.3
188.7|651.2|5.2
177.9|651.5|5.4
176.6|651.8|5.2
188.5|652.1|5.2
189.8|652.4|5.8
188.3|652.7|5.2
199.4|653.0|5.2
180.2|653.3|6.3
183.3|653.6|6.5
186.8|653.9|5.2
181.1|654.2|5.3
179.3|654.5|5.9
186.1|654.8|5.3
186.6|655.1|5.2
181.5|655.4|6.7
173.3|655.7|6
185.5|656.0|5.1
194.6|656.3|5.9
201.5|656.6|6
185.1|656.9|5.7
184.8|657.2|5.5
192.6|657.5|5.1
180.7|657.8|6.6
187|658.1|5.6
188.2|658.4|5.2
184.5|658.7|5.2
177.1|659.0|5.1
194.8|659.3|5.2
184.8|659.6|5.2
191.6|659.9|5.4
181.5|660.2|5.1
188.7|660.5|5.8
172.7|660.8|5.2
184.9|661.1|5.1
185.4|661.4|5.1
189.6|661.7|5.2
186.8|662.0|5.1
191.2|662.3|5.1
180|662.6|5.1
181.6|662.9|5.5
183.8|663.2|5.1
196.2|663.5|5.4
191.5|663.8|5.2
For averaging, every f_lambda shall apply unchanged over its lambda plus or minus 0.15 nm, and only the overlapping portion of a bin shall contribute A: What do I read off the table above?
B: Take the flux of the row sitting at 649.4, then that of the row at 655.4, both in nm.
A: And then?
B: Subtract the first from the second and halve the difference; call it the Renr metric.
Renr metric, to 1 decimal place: -2.2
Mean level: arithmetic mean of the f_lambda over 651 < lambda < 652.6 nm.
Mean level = 184.3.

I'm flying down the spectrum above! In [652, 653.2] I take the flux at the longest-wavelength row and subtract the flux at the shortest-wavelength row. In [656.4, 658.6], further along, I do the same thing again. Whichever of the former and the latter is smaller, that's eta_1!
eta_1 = -13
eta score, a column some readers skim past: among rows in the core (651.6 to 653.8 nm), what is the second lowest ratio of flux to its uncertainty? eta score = 28.6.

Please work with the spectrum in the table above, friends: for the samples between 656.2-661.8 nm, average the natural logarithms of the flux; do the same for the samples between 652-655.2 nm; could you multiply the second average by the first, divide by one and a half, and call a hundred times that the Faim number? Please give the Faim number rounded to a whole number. 1822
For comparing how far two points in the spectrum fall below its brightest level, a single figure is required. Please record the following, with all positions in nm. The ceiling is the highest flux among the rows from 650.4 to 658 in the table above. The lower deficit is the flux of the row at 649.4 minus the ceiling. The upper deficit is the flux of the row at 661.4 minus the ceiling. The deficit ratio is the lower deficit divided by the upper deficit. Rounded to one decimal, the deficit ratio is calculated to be 1.0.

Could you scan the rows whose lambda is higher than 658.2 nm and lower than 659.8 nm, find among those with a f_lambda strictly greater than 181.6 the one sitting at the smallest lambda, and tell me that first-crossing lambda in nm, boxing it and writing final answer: 658.4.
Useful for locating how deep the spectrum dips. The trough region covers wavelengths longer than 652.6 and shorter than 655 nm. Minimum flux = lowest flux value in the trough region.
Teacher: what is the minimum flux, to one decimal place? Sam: 179.3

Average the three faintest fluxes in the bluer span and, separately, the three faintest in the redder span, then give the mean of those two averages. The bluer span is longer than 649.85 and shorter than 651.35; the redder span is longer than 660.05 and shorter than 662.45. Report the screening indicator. 181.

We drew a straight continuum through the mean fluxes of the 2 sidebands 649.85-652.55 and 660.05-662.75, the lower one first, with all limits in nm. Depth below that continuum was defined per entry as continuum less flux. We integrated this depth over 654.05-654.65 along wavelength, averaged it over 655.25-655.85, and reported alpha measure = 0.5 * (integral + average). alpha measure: 4.5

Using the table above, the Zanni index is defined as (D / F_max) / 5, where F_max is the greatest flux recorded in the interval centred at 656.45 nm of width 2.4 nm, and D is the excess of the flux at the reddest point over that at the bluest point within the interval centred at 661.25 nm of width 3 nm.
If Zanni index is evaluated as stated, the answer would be -0.012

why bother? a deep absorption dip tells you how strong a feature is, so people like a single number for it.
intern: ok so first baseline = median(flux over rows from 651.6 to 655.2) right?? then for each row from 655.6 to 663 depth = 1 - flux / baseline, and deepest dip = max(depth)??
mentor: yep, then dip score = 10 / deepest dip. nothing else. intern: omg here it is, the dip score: 137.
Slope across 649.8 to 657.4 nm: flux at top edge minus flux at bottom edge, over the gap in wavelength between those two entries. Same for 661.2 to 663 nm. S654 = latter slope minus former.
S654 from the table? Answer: -2.7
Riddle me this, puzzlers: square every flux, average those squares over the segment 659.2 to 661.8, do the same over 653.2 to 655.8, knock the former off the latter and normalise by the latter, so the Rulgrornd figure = -0.04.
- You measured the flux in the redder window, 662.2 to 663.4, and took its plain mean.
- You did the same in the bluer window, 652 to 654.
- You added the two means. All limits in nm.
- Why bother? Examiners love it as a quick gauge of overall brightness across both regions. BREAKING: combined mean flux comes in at 372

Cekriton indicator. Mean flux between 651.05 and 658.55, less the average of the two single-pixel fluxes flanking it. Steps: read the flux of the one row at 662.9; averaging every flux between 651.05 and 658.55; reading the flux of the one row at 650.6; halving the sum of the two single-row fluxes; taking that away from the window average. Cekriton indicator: 2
